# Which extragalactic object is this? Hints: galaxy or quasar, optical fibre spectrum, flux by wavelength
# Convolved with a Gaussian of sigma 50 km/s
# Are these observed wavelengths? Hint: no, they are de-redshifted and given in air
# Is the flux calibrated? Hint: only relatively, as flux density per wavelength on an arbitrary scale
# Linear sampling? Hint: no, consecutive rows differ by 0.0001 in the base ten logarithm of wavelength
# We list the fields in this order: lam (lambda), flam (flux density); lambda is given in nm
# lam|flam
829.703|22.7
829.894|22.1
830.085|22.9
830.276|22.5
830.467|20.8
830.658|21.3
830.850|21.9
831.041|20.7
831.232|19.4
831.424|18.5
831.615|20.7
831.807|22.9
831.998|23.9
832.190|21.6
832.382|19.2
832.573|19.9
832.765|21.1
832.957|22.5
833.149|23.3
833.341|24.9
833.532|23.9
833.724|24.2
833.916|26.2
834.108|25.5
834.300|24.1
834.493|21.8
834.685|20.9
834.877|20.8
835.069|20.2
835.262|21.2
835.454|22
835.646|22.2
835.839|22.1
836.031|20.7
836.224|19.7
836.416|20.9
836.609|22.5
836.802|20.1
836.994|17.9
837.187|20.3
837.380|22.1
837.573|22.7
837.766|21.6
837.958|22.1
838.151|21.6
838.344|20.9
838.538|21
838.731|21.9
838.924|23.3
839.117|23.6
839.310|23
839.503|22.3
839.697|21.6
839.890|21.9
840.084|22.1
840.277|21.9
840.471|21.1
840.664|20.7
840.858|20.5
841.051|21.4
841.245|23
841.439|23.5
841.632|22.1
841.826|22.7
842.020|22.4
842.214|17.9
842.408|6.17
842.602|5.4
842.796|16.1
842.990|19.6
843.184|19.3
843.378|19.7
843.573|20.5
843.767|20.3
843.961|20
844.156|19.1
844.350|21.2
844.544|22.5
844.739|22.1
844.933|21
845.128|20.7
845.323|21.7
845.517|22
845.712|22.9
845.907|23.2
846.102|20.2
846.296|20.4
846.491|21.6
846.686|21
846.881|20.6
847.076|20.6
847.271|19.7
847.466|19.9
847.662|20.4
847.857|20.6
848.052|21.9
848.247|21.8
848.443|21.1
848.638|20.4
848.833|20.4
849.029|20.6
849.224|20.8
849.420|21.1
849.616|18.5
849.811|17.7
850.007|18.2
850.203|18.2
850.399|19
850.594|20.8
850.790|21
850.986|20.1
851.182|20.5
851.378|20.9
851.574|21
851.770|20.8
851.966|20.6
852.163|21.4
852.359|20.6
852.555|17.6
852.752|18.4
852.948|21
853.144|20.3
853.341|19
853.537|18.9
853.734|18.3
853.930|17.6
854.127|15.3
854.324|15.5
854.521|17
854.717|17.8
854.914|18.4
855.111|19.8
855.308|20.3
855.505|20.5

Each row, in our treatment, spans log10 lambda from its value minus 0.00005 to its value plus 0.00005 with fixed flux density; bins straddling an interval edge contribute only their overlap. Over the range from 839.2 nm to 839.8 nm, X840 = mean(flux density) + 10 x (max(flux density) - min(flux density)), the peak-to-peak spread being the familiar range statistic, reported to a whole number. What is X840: 36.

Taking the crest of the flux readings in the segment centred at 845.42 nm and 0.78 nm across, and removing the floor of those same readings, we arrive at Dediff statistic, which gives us 2.2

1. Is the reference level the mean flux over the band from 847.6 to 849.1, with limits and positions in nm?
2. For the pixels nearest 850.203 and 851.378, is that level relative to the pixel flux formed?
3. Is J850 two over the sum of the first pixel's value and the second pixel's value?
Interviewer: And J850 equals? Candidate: 0.93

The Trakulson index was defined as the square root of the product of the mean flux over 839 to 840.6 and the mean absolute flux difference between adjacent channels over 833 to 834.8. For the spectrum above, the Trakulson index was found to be 5.3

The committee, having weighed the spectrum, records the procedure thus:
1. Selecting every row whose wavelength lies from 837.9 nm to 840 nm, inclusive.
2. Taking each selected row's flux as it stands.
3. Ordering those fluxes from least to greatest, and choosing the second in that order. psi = 21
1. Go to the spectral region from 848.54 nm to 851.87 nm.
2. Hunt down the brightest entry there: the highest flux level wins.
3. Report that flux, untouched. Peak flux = 21.1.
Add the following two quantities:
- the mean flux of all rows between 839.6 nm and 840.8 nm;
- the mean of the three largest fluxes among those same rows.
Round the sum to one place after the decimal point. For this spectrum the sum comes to 43.5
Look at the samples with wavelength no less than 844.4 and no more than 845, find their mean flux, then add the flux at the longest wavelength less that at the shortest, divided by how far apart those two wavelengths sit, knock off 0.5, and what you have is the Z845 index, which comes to 17.5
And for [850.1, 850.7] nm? 25.5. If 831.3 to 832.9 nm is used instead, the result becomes 22.4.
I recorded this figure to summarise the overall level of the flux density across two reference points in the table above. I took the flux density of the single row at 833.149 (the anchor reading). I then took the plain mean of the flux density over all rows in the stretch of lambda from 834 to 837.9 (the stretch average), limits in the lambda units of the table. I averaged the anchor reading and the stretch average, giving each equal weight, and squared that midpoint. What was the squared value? 501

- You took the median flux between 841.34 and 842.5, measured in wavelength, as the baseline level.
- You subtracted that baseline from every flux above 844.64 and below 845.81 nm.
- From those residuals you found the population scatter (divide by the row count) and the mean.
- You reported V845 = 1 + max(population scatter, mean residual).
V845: 1.7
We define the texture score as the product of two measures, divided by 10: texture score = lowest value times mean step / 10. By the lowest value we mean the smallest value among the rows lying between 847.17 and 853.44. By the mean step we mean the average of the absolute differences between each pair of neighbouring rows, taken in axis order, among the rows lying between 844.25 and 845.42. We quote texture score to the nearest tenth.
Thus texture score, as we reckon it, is 1.4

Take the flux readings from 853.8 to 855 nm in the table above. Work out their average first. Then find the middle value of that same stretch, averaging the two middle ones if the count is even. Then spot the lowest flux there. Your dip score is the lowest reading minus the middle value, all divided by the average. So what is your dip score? -0.12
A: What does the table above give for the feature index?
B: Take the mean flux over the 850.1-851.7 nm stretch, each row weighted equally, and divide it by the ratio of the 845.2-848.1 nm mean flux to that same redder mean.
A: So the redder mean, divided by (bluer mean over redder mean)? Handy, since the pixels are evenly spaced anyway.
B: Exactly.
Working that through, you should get 19.3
